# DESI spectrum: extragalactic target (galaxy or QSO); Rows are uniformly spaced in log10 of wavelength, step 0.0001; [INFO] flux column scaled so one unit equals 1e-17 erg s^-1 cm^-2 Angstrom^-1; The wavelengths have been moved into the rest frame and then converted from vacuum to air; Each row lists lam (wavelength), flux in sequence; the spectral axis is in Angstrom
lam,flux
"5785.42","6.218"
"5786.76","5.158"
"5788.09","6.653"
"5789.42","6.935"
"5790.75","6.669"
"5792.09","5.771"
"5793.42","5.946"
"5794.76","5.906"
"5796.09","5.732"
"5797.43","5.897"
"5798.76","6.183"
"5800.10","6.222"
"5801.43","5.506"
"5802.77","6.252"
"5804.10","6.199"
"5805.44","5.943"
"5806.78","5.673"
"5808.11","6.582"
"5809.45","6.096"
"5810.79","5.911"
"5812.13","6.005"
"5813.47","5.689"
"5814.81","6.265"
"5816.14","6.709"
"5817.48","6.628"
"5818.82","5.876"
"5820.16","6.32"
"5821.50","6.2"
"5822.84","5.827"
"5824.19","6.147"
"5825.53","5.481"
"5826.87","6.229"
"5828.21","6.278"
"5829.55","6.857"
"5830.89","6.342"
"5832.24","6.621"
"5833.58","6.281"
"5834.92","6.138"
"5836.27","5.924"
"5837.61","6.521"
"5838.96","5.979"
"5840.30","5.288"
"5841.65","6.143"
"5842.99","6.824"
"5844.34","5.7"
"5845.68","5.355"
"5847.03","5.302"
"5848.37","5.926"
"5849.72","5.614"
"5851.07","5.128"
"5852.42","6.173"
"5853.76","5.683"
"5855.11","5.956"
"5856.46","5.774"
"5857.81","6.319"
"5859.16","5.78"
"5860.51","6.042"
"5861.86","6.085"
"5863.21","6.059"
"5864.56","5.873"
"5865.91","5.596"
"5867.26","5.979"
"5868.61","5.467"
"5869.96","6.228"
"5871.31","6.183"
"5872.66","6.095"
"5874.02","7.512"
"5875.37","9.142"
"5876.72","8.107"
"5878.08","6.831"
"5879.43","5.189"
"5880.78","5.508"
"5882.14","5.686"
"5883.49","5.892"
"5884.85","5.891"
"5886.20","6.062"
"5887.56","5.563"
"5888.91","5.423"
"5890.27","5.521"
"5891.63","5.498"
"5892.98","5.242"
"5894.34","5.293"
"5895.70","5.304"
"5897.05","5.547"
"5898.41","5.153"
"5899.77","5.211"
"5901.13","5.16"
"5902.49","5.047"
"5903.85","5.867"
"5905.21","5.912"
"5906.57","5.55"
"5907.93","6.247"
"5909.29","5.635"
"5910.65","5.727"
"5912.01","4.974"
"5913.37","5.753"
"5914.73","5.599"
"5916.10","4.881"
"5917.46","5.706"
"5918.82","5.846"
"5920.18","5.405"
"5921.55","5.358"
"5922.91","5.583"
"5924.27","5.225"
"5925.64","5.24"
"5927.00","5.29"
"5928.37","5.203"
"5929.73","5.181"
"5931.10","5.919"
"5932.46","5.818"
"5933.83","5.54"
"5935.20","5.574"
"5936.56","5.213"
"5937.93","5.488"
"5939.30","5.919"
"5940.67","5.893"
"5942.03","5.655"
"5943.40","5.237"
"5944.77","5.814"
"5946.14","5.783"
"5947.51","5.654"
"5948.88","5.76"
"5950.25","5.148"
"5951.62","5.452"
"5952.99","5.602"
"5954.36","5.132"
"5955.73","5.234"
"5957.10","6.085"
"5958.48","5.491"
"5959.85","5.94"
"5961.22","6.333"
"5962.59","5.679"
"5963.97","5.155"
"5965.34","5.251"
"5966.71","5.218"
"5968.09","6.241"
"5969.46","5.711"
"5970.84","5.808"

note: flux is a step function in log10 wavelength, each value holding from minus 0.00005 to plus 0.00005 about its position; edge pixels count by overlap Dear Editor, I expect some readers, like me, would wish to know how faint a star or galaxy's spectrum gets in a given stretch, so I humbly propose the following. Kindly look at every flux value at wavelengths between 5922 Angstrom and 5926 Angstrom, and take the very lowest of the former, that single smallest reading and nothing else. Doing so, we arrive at 5.225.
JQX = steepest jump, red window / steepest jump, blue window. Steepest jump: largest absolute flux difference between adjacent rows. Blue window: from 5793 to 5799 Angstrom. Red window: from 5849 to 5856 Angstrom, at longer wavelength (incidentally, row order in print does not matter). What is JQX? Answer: 3.7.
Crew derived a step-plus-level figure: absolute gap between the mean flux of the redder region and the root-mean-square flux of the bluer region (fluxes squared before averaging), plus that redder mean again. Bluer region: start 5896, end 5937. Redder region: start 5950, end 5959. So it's 5.49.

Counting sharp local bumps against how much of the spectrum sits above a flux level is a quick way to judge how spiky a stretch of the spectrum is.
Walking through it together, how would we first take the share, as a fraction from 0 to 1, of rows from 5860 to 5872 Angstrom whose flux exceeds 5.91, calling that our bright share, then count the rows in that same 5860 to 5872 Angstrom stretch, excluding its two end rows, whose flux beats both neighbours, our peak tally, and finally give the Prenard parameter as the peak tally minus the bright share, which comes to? 2.3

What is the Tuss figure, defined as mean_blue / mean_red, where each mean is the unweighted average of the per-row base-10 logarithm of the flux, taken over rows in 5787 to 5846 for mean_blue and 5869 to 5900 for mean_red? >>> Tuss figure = 1.02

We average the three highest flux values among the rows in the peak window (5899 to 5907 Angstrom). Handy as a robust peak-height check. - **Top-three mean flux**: 5.78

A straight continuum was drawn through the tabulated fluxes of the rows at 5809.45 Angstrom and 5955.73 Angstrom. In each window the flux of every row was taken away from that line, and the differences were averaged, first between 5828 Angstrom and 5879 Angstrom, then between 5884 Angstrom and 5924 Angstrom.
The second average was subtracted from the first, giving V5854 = -0.37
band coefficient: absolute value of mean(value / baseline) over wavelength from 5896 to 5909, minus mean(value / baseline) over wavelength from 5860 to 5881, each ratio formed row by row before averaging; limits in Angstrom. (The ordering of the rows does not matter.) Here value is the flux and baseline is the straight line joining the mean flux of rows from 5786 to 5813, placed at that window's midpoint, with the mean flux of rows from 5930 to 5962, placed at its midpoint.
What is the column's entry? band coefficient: 0.13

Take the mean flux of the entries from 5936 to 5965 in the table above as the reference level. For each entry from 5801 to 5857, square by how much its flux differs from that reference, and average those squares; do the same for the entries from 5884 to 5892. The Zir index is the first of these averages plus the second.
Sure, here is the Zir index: 0.42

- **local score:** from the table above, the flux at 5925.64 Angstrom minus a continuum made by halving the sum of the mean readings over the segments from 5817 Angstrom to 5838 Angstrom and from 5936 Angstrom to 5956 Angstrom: -0.64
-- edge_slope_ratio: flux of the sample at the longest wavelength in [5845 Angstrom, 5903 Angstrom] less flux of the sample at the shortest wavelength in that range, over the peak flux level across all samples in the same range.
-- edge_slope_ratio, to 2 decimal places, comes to -0.03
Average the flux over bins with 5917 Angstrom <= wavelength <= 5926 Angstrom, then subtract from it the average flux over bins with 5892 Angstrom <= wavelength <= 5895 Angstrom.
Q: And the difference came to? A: 0.2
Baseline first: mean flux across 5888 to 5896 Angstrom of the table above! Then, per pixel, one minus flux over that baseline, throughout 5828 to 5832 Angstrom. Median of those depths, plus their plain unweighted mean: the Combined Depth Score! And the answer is -0.4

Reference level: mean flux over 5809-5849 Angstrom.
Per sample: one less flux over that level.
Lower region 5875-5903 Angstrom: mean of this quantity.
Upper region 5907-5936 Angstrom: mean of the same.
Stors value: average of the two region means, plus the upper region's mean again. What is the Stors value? 0.17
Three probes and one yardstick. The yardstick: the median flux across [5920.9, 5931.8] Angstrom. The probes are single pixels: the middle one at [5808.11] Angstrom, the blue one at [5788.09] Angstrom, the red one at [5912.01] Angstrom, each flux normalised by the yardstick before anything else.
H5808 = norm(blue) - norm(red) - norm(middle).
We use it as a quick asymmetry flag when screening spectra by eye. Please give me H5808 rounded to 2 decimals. -0.93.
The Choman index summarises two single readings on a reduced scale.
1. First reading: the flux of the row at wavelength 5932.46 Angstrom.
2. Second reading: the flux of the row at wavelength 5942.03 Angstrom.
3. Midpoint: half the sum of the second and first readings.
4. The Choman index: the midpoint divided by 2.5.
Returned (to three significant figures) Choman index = 2.29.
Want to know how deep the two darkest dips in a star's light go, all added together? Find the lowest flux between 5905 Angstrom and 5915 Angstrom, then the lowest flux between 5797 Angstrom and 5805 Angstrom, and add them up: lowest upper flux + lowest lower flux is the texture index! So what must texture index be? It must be 10.5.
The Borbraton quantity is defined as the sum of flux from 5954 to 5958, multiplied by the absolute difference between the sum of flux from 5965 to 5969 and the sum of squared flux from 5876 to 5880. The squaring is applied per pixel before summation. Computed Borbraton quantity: 2017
